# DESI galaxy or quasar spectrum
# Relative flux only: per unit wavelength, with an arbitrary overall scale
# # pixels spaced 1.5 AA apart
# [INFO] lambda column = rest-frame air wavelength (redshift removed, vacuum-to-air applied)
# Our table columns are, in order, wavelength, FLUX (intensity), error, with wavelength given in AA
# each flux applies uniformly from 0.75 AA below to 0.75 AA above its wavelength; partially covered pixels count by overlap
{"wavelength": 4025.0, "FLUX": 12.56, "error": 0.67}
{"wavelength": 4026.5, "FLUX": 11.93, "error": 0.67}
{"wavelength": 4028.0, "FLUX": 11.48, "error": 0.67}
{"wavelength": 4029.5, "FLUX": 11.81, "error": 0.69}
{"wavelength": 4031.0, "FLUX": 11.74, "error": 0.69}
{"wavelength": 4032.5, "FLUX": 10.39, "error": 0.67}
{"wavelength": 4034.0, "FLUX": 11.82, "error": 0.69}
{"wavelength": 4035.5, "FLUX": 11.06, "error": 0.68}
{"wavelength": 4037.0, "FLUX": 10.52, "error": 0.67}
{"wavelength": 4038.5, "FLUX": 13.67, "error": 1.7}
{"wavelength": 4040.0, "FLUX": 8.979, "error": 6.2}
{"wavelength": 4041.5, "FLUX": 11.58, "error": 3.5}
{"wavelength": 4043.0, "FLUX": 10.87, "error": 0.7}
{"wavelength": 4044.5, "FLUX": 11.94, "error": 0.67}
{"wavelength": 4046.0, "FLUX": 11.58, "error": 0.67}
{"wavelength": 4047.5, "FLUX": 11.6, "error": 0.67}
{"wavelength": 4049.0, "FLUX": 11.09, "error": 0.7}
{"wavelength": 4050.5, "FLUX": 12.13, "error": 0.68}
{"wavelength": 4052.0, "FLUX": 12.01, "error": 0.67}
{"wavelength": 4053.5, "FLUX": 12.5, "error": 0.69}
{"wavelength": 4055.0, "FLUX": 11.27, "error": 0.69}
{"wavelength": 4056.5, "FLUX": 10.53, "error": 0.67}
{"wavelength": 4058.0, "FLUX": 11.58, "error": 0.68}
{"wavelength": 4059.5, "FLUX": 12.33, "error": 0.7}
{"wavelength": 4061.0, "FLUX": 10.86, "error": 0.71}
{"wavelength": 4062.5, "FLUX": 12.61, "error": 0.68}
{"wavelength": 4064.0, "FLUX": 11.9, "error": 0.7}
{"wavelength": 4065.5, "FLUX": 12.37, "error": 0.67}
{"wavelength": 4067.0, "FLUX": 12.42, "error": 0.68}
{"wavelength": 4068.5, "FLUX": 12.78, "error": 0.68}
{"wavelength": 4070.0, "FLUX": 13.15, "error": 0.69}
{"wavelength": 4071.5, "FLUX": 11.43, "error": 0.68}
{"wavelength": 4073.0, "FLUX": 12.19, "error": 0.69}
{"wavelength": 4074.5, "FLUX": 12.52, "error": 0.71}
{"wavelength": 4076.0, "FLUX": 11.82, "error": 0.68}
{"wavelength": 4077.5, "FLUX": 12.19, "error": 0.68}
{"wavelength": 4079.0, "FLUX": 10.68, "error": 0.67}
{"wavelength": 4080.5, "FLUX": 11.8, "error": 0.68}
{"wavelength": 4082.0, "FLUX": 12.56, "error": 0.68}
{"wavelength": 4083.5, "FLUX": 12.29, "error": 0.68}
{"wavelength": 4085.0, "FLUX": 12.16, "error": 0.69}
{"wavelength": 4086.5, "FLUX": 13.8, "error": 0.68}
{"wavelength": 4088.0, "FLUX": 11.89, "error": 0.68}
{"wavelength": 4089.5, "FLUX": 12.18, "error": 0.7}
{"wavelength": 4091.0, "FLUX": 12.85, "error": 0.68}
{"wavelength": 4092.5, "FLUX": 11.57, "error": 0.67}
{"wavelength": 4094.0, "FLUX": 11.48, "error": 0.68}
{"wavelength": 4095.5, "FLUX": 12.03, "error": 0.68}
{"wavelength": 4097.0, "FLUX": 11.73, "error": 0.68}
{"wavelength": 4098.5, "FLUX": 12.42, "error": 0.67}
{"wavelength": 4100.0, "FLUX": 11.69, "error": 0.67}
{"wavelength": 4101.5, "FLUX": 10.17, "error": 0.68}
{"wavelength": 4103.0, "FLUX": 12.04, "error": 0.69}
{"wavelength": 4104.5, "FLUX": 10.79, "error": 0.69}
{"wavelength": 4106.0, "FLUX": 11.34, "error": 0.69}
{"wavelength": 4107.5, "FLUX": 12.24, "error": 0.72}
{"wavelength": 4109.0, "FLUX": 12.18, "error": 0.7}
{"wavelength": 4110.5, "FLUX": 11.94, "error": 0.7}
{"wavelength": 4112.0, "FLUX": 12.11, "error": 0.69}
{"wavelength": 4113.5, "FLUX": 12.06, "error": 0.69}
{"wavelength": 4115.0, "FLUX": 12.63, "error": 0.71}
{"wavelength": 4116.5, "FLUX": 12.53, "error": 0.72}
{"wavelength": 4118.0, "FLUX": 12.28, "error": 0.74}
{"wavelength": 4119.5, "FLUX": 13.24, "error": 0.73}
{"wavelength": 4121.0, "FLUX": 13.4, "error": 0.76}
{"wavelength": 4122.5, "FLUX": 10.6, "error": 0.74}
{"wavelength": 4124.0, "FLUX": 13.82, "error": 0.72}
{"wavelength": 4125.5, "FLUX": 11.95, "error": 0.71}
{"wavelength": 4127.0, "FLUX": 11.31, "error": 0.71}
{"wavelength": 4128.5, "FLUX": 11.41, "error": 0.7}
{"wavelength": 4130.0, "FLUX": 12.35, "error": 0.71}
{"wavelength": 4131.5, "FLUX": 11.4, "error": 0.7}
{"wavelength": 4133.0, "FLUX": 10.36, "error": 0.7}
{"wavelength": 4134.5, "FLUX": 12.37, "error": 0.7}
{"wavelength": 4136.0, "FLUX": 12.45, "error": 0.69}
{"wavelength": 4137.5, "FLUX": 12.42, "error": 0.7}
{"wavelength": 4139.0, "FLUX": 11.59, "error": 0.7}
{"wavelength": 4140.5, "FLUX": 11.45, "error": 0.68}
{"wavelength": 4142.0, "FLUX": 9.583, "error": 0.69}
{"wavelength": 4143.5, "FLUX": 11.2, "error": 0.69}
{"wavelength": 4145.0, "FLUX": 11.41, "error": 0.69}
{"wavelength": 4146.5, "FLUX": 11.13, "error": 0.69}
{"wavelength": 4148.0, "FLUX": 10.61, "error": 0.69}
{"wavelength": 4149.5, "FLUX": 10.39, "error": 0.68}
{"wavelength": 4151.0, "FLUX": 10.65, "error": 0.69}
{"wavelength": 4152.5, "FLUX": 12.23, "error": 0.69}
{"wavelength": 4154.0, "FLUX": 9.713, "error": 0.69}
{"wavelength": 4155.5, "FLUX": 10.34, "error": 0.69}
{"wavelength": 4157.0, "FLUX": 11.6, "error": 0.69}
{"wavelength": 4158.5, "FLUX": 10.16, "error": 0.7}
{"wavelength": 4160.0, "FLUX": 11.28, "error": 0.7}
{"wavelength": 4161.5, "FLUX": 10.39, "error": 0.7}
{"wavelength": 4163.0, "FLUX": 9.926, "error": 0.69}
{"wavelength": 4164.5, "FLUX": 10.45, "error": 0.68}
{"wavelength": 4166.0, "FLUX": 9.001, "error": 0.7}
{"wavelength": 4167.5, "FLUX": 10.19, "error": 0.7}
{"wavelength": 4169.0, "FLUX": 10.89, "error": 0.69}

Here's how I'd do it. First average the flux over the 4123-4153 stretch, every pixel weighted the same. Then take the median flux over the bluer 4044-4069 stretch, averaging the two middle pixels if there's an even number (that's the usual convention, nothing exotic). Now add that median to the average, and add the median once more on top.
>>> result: 35.4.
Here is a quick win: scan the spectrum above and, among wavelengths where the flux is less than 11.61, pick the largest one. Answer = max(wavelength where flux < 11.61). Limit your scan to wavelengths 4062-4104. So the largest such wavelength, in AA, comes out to 4101.5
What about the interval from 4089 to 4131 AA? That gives 4128.5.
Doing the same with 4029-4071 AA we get 4061.0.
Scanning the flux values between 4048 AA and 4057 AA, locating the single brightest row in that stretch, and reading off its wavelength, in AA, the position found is 4053.5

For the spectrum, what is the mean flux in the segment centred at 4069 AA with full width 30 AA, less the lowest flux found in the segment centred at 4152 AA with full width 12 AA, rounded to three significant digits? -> 2.25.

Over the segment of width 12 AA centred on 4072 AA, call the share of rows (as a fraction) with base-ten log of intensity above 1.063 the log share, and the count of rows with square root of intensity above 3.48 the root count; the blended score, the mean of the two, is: 3.4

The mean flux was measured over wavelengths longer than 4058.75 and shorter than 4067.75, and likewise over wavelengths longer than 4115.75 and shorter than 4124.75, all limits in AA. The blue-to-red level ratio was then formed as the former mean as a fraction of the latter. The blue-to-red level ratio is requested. 0.96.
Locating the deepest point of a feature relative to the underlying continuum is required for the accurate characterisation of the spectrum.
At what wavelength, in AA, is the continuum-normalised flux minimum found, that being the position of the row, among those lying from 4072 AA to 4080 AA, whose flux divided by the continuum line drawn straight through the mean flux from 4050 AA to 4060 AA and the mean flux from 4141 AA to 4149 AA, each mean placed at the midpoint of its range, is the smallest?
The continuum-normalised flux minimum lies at 4079.0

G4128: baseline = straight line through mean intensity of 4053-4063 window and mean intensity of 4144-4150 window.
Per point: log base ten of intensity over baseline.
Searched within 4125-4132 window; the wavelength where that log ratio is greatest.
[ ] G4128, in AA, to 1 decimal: 4130.0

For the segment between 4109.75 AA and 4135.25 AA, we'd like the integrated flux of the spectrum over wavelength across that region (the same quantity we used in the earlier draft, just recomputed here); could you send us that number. 308.6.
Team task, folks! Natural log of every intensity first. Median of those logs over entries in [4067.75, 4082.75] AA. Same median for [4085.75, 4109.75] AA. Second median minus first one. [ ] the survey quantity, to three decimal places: -0.019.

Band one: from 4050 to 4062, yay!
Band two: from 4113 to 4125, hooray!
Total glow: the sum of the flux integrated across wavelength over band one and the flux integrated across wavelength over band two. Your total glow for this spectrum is 291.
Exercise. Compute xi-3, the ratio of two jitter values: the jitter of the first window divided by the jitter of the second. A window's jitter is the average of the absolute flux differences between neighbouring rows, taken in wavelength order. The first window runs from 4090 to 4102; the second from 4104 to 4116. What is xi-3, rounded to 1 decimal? 2.0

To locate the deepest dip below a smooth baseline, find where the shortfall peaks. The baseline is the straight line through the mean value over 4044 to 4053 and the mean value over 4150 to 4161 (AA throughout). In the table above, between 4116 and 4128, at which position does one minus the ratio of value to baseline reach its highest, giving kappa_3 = 4122.5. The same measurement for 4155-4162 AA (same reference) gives 4158.5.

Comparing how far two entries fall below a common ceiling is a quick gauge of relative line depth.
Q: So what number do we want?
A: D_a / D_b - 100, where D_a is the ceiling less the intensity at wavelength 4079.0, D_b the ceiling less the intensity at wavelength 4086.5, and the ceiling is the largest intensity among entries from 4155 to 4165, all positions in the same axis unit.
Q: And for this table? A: -100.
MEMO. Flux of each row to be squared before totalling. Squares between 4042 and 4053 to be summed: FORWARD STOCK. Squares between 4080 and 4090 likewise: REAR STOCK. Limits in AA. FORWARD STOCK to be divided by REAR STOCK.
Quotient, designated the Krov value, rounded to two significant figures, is 0.88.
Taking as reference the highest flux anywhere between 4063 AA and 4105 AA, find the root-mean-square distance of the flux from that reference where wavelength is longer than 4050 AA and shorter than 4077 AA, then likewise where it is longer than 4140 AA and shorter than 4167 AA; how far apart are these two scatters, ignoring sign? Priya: 1.4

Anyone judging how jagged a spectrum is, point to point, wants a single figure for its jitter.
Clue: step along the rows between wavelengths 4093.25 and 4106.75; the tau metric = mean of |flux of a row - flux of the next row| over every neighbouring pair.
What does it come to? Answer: 0.93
